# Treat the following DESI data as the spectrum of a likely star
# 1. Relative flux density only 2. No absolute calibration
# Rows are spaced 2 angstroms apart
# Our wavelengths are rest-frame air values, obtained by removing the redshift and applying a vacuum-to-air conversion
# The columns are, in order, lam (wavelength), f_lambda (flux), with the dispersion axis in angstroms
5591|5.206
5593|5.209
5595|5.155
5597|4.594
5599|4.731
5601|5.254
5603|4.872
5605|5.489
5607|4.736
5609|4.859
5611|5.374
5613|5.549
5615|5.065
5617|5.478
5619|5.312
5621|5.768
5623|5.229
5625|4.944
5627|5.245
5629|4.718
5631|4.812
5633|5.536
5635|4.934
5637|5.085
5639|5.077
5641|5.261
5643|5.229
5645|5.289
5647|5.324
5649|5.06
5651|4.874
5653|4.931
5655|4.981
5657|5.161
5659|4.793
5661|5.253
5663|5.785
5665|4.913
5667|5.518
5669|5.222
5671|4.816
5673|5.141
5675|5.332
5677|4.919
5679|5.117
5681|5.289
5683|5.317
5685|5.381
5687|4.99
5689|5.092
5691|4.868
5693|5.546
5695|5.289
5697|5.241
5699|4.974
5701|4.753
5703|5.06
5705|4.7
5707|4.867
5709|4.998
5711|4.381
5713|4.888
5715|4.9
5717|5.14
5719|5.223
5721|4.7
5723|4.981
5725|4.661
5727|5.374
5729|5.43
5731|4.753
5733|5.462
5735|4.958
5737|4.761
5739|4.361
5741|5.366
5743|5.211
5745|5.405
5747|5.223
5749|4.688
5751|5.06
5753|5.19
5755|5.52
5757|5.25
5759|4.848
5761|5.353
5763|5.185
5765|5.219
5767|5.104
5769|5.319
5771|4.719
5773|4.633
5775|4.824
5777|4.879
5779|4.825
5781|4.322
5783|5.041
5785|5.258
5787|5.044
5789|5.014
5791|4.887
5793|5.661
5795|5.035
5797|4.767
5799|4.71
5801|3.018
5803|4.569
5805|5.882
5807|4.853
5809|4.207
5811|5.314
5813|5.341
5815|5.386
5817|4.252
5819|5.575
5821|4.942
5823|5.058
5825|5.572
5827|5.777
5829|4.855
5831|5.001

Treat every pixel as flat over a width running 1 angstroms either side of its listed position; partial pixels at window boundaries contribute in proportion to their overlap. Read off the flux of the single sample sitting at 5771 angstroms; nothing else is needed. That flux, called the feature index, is 4.719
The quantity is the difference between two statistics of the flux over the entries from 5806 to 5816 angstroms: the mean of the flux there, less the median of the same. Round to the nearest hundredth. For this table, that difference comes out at -0.29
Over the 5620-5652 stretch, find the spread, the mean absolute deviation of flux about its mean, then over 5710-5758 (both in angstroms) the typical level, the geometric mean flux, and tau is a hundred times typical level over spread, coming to 2381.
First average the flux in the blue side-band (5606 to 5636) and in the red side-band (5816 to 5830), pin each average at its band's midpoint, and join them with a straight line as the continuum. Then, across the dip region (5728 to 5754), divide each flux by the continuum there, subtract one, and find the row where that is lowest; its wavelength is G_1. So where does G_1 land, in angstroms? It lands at 5739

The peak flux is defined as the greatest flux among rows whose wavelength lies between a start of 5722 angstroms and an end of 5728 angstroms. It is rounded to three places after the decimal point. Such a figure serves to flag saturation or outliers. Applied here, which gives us 5.374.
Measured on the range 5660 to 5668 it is 5.785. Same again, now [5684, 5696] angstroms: 5.546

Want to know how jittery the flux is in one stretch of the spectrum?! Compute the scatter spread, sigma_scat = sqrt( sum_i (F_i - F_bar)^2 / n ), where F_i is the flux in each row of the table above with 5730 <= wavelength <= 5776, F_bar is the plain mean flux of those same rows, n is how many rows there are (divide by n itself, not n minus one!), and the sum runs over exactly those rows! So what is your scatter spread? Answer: 0.30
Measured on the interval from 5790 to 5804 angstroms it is 0.75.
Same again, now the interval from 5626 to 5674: 0.26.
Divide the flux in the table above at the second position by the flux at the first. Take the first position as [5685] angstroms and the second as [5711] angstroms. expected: 0.81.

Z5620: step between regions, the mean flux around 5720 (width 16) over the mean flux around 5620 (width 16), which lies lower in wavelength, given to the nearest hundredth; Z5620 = 0.94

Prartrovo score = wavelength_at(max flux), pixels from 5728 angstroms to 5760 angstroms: 5755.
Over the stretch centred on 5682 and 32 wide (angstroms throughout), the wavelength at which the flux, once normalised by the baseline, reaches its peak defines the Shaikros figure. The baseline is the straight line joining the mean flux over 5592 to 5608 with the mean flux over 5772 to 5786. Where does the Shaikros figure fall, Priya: 5693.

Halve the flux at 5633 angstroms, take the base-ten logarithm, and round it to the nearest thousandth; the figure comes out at 0.442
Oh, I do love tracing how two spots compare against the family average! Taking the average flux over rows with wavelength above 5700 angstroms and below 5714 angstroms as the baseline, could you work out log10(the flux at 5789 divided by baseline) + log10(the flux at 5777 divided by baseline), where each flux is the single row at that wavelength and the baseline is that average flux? 0.025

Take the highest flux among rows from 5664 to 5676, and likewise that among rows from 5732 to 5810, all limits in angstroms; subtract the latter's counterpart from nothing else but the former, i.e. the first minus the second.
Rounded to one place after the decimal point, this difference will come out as -0.4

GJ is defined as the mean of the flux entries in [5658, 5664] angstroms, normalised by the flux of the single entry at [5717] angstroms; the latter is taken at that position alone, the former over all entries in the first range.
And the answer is 1.03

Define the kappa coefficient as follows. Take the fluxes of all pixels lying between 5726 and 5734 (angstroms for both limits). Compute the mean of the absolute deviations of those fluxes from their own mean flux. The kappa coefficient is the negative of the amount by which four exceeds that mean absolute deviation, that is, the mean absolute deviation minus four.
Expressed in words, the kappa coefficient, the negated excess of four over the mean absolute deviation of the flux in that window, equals -3.75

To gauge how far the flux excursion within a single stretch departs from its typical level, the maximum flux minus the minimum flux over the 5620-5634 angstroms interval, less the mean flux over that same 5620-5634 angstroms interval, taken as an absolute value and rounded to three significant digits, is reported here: 4.13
